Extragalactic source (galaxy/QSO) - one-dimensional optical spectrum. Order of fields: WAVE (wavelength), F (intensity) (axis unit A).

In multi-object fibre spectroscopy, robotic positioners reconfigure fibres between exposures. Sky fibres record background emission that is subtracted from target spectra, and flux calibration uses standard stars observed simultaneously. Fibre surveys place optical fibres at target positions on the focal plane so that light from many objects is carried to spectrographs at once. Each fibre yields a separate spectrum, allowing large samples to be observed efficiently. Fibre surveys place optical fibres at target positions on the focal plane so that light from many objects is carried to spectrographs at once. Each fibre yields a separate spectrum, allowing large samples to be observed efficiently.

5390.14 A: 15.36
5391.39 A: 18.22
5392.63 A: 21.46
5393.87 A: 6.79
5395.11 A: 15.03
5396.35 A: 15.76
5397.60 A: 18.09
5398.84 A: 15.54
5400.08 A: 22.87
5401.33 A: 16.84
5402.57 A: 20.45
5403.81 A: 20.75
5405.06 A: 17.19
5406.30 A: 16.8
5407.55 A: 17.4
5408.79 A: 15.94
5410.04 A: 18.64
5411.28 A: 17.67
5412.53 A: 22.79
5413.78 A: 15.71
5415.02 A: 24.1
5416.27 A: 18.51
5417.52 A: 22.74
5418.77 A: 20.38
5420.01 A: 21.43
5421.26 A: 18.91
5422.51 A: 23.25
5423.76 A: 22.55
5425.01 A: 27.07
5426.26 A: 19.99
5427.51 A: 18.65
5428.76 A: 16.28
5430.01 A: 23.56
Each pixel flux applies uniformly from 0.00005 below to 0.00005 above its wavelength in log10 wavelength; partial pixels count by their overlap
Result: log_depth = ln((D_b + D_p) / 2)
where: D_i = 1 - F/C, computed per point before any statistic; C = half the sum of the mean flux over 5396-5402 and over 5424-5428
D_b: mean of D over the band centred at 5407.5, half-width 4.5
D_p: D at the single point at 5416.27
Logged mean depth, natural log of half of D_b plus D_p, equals -2.4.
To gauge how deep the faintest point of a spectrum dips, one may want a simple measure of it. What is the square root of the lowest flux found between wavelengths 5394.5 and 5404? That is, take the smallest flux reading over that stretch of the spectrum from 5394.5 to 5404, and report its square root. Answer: 3.88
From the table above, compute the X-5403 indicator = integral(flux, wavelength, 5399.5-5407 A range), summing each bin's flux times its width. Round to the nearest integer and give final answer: 143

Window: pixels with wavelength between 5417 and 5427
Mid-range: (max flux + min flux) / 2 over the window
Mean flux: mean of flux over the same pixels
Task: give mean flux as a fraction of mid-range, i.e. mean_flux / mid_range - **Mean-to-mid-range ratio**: 0.96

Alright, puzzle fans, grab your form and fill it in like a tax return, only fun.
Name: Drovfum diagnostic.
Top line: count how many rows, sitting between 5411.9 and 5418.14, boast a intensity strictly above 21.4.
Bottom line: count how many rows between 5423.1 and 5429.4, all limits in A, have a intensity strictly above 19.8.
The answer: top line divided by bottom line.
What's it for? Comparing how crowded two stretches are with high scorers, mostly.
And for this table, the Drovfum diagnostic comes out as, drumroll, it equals 1.0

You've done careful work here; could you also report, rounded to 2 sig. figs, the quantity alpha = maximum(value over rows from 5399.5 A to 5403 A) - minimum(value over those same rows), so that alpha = 6.0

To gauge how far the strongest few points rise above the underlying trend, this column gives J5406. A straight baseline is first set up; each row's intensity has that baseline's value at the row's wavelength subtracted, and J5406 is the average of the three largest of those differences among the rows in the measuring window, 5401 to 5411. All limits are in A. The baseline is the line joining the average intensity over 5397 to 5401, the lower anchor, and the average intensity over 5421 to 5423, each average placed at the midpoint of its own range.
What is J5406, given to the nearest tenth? 0.5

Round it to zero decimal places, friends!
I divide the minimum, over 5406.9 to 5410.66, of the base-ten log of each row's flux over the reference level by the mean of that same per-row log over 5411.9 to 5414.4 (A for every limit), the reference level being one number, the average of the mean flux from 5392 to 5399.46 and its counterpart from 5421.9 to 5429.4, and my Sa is -5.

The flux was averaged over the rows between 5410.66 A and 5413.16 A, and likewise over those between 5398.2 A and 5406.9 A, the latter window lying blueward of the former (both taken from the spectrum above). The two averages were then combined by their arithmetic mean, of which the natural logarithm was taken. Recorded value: 2.97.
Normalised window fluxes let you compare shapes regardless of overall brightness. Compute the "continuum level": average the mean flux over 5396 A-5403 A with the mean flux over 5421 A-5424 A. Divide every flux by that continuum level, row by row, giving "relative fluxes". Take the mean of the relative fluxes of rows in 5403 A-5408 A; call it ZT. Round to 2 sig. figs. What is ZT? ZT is 0.91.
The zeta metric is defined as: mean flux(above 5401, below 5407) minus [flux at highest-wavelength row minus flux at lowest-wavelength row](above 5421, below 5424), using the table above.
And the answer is 14.8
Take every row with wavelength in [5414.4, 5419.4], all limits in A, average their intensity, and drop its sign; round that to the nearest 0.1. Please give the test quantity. 21.4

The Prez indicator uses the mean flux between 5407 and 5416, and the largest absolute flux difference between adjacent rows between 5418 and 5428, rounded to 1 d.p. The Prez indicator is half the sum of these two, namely 13.0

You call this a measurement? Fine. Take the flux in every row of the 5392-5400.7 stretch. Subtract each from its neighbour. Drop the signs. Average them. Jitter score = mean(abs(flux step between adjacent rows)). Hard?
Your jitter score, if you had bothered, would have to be 6.0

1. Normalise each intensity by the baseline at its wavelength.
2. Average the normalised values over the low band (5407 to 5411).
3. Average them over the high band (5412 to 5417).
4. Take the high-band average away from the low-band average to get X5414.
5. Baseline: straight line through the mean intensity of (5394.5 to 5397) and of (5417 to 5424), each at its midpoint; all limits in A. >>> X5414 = -0.08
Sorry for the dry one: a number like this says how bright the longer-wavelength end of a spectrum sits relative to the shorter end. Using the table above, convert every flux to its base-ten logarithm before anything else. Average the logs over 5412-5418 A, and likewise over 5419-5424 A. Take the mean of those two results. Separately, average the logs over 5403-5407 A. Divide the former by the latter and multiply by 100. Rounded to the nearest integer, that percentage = 105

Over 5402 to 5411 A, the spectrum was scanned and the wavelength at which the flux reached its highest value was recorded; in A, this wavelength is 5403.81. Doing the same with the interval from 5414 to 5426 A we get 5425.01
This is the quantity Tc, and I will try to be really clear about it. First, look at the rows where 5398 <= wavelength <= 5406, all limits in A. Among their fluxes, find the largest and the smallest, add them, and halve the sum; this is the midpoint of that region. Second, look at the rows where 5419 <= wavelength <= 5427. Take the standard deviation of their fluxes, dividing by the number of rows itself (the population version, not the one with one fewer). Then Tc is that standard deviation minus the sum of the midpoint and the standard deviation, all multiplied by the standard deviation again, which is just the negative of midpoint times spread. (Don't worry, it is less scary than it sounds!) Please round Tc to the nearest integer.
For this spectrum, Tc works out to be -50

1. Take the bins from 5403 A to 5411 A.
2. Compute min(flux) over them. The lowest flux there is 15.94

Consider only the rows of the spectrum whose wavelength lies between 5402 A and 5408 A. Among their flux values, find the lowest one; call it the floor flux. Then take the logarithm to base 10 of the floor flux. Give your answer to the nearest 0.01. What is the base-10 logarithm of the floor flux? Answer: 1.23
